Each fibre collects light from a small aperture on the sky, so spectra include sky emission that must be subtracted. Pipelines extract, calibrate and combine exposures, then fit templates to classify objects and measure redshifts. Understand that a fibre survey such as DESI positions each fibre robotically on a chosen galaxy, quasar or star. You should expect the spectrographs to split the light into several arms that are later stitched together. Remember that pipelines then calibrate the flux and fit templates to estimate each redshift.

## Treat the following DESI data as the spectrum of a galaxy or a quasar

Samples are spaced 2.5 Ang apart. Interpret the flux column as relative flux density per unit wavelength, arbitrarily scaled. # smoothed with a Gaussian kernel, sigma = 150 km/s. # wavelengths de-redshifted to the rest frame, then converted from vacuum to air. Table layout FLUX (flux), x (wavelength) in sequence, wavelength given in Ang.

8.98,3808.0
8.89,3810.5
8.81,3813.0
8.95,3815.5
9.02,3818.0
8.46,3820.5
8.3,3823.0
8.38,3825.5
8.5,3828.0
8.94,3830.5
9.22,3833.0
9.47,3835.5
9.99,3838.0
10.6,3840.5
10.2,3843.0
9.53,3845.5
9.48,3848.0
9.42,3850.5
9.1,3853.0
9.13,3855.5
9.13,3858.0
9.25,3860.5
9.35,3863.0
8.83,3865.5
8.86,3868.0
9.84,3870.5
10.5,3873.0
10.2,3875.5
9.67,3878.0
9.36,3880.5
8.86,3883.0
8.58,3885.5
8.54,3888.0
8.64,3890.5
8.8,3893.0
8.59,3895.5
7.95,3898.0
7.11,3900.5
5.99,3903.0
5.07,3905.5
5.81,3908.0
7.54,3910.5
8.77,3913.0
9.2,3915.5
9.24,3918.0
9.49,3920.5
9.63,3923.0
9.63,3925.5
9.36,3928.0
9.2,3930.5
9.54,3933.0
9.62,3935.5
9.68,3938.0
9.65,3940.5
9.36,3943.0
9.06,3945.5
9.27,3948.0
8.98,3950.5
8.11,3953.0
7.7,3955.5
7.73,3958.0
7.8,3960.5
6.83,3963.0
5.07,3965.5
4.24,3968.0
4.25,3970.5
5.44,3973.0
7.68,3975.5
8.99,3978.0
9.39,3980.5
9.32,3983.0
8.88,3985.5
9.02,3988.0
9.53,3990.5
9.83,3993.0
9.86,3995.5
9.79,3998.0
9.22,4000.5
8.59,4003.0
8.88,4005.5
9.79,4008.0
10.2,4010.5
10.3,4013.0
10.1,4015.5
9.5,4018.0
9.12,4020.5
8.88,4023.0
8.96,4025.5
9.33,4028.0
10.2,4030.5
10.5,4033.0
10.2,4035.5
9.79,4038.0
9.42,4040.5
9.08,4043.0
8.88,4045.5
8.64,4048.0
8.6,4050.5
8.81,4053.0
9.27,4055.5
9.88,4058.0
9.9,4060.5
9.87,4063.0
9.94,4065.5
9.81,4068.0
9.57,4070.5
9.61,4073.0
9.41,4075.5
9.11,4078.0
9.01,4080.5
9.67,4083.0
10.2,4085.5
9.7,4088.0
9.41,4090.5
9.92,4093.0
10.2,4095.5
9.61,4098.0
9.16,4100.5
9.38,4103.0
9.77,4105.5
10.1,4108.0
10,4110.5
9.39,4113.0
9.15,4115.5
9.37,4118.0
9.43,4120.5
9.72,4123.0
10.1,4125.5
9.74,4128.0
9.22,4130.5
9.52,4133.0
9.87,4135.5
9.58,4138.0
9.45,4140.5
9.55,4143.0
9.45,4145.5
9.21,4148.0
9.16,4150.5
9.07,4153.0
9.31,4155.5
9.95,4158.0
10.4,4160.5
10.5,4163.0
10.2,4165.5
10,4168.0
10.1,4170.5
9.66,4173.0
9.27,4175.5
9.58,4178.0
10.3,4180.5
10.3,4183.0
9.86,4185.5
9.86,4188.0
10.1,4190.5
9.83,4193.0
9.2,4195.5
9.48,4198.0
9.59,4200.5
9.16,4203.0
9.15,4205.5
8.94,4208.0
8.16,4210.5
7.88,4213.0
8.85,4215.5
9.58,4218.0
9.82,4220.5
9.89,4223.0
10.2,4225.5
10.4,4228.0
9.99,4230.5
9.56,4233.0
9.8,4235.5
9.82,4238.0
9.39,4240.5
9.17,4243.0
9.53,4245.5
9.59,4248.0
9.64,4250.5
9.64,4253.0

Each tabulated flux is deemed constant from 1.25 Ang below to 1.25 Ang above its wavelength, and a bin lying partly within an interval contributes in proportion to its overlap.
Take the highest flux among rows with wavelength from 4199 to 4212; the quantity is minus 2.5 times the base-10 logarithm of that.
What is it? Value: -2.45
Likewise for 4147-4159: -2.49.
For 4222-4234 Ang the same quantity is -2.54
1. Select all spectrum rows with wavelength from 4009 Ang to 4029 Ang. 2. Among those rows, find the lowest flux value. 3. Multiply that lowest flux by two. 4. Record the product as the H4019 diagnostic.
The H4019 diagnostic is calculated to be 17.8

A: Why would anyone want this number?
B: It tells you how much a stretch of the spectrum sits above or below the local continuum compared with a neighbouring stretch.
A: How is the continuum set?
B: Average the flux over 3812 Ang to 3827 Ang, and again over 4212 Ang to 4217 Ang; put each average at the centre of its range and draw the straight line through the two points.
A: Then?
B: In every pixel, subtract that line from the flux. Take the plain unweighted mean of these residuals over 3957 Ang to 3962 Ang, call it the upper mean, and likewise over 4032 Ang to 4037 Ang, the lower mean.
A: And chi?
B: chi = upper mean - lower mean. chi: -2.6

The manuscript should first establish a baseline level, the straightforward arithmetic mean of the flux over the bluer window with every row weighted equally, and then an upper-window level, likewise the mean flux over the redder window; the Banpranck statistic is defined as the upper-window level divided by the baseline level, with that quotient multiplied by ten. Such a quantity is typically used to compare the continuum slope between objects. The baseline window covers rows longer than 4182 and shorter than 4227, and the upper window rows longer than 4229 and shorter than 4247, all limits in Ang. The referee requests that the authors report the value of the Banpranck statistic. 10.2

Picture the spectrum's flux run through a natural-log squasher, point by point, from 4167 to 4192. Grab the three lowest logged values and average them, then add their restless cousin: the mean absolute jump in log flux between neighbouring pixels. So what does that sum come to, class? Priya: 2.28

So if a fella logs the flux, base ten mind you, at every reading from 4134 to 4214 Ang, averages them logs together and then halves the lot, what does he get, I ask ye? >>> 0.490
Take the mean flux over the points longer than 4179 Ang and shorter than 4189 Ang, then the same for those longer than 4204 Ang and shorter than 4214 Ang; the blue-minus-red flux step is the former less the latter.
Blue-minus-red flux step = 1.5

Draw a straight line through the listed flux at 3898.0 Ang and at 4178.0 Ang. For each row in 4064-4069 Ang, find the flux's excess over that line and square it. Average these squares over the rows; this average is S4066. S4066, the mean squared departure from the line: 0.9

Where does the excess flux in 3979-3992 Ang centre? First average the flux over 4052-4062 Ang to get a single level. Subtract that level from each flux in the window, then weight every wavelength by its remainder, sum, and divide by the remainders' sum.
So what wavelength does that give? 3985.5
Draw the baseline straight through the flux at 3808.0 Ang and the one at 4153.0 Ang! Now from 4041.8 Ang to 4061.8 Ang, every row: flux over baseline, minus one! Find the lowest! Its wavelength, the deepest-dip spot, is 4050.5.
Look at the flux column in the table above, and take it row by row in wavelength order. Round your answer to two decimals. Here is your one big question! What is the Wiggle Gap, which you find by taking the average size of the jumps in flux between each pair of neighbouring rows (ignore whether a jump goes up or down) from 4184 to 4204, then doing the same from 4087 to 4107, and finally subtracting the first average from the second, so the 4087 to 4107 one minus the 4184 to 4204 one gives 0.11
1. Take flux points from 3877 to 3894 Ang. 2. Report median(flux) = 8.80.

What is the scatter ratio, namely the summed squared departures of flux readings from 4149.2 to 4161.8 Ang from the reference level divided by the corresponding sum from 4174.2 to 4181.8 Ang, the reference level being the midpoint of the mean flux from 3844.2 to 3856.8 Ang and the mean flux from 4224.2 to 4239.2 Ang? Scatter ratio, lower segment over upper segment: 2.3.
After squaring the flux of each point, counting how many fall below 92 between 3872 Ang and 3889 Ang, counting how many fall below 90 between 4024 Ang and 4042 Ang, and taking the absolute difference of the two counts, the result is 1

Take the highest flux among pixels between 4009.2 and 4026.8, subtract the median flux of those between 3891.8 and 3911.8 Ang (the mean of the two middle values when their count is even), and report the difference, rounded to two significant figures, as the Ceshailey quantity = 3.0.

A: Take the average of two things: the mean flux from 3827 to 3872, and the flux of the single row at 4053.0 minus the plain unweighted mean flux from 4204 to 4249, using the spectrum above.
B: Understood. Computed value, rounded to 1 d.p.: 4.4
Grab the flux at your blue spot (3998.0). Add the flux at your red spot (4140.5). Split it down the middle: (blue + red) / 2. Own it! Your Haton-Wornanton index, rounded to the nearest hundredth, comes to 9.62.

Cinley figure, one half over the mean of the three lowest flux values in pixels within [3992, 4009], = 0.0562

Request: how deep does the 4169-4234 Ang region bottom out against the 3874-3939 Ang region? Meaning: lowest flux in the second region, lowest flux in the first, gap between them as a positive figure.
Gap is 3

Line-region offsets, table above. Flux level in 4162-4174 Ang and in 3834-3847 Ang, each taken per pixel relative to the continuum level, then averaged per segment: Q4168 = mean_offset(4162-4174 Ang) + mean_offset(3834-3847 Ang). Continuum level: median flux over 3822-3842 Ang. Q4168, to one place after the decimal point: 1.9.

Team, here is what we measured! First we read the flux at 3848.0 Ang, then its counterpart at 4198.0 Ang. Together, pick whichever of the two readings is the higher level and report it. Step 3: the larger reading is 9.48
